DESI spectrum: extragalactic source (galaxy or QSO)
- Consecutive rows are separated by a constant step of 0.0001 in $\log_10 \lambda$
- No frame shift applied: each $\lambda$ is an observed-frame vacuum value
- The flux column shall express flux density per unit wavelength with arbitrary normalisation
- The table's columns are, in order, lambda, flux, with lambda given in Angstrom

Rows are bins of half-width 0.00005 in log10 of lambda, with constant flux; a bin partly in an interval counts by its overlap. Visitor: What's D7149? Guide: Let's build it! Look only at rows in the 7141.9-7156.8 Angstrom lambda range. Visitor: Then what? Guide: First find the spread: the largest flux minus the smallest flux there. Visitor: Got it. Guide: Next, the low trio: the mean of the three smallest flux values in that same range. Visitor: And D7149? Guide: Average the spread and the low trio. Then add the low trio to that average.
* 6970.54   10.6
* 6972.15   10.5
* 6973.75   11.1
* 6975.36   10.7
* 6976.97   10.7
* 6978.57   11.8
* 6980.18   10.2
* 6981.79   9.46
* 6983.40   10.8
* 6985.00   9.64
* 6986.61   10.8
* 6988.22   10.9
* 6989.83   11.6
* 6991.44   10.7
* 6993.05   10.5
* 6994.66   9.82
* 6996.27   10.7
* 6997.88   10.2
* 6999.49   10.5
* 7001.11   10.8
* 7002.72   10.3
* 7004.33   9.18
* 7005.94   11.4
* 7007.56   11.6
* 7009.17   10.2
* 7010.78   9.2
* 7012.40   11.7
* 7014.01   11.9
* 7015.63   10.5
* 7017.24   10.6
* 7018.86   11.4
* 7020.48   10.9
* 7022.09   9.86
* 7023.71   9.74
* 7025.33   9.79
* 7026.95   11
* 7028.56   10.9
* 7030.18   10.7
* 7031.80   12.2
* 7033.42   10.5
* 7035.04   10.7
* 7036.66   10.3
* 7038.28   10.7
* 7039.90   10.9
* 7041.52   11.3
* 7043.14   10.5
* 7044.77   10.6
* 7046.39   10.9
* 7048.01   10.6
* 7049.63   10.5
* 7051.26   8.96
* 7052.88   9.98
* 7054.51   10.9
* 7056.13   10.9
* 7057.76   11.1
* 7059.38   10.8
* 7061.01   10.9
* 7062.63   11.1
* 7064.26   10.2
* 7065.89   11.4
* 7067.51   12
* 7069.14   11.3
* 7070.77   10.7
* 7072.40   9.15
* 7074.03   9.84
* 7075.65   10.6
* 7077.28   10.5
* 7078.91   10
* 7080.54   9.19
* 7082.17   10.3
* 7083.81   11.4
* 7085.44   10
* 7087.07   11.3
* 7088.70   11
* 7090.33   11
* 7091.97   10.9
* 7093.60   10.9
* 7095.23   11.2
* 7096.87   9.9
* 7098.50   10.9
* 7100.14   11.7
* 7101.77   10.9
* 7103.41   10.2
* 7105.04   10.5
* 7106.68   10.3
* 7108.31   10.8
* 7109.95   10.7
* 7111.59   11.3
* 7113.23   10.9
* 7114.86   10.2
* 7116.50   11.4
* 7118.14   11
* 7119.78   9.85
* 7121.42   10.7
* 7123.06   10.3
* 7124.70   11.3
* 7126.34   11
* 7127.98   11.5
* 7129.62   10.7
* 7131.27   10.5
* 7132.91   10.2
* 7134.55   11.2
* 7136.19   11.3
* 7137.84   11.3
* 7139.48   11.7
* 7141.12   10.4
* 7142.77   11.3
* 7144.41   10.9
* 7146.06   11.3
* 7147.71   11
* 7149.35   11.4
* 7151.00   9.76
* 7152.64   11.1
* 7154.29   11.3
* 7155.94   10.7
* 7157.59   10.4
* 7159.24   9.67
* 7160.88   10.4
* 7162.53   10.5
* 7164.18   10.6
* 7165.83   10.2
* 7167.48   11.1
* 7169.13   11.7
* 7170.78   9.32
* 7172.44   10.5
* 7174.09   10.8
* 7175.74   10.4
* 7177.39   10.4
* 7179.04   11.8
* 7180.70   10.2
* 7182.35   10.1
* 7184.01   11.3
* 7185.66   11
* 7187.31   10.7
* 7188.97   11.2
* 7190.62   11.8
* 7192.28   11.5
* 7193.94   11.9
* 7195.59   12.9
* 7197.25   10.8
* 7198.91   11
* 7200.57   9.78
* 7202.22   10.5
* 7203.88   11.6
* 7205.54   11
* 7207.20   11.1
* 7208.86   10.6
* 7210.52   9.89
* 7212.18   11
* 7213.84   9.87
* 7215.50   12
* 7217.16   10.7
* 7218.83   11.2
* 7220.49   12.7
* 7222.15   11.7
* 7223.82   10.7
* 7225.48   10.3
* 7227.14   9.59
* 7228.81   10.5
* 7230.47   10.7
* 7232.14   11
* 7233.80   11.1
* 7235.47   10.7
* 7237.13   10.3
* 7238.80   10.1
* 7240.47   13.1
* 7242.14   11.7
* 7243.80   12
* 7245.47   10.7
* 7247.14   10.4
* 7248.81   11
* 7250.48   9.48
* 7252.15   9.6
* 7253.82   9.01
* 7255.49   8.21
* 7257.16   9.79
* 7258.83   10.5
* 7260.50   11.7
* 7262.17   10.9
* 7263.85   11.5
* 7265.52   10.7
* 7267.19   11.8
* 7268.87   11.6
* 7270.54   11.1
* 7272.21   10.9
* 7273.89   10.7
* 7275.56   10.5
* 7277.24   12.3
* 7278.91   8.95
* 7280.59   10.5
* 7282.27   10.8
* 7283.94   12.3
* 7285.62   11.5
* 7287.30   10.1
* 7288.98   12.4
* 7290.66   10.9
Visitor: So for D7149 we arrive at 16.50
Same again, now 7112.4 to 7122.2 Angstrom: 16.15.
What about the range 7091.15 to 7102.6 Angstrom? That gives 16.75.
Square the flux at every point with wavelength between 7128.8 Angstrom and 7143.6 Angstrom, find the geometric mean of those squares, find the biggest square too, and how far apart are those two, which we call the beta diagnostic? 17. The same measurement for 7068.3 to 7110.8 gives 25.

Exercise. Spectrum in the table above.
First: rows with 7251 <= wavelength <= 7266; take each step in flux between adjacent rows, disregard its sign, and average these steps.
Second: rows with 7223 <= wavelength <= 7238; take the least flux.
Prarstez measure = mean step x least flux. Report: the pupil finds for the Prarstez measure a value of 8.5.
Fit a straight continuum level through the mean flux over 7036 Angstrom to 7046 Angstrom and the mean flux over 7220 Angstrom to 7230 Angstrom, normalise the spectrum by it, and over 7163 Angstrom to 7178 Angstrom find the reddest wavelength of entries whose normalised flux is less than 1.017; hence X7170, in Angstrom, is 7177.39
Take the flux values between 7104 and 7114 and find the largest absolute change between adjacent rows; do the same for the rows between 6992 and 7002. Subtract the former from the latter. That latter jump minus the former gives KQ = 0.3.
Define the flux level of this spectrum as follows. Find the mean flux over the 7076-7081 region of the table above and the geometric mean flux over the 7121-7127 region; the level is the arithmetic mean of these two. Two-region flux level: 10.4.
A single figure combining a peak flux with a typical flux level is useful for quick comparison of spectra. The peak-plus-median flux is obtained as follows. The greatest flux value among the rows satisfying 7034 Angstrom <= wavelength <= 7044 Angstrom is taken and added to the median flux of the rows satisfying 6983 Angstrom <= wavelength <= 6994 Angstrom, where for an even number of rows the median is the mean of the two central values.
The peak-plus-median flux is 22.1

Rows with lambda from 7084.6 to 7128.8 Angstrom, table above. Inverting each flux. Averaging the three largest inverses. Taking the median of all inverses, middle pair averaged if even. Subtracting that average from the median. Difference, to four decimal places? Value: -0.0091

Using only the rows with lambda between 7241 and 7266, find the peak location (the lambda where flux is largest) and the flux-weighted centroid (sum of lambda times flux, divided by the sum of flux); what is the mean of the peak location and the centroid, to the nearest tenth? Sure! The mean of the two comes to 7248.8 Angstrom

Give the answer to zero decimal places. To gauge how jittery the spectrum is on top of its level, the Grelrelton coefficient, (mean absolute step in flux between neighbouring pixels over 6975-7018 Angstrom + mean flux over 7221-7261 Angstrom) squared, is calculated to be 131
